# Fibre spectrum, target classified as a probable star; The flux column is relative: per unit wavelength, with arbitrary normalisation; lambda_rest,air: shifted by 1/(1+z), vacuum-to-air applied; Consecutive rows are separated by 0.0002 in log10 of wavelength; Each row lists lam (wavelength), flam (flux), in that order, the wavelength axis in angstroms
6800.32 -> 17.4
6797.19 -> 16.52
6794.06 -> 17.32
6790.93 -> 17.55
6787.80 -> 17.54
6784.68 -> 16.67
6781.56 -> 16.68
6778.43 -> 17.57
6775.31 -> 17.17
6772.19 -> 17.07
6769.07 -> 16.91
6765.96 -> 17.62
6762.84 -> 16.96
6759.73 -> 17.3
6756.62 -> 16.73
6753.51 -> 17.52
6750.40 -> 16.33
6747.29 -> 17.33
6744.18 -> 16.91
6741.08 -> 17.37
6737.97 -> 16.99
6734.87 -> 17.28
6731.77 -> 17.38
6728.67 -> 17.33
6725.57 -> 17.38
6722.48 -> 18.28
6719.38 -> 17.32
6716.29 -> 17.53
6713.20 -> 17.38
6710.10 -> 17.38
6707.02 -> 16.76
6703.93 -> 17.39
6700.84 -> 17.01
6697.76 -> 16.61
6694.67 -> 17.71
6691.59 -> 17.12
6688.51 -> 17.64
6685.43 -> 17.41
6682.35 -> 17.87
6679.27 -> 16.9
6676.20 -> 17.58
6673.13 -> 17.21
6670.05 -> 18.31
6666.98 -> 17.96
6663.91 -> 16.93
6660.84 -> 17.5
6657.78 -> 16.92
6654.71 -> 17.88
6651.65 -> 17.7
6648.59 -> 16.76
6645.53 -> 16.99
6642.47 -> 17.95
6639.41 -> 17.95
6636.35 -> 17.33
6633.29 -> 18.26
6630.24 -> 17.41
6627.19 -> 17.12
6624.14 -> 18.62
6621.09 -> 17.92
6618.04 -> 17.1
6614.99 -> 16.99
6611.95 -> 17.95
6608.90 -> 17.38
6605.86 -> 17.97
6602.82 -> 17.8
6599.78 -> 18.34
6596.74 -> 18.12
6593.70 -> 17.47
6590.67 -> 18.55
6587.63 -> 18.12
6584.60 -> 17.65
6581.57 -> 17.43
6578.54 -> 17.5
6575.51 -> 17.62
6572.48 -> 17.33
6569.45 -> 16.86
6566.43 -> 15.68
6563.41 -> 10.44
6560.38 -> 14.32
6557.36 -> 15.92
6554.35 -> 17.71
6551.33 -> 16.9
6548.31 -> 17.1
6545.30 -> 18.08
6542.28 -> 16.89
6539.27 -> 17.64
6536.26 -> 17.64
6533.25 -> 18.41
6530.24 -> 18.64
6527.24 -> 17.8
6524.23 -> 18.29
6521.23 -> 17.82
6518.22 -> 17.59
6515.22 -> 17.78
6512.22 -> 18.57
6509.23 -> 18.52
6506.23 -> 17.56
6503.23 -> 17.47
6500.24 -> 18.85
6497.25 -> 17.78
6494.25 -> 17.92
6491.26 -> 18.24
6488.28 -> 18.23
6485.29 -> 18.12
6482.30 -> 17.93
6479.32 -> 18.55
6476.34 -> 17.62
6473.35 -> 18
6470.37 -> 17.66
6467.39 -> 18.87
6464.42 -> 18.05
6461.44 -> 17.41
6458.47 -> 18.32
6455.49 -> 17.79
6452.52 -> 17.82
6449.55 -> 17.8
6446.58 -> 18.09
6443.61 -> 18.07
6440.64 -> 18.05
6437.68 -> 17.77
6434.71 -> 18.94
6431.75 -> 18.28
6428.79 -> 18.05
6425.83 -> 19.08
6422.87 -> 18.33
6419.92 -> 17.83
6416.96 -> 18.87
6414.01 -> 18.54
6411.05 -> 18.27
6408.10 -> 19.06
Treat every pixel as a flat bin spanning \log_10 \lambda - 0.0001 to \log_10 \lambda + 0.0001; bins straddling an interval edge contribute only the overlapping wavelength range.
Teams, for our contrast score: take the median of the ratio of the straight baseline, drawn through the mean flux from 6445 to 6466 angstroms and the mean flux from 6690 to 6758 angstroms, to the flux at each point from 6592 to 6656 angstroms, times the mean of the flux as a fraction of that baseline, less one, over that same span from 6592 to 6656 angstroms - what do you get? 0.011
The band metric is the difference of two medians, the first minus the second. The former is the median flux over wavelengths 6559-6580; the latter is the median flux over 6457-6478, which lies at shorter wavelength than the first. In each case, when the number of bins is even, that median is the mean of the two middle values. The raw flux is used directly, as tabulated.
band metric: -1.14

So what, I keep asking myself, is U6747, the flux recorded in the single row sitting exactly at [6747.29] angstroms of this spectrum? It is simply 17.33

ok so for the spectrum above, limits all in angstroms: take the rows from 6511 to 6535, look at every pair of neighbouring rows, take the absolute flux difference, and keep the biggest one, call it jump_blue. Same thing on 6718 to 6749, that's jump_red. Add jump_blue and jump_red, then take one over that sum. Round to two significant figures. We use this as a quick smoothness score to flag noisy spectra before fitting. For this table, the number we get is 0.56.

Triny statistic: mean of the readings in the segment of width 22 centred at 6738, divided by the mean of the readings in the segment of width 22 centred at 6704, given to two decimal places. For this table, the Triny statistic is 1.00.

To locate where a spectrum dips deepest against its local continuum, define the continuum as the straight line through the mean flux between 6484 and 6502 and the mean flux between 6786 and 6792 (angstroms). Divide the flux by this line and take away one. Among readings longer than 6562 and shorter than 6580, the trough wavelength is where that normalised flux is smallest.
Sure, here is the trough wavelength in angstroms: 6563.41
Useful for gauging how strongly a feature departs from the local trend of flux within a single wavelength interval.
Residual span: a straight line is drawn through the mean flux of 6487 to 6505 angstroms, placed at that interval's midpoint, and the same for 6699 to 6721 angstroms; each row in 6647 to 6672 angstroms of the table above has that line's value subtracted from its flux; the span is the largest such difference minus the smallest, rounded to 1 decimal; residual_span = 1.6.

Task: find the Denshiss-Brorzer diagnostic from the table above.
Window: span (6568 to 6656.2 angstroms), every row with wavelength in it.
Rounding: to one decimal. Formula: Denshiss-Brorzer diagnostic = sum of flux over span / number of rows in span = 17.7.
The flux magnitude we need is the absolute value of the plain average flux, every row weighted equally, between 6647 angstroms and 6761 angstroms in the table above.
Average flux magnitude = 17.3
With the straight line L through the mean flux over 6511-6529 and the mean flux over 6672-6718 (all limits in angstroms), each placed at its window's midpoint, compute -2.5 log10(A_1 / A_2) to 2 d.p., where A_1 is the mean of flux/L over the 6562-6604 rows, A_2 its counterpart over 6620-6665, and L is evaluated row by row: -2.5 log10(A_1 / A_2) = 0.04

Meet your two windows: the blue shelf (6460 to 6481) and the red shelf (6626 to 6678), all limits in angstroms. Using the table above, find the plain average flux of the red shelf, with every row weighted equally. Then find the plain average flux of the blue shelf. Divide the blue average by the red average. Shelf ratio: 1.03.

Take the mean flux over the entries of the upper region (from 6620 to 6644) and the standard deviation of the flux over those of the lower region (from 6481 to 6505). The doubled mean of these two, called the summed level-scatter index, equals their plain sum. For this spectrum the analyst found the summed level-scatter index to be 18.2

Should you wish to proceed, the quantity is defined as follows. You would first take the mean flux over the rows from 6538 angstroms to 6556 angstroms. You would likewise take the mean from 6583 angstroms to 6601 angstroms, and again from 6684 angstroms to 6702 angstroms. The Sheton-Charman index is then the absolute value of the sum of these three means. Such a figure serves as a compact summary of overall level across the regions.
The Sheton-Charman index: 52.7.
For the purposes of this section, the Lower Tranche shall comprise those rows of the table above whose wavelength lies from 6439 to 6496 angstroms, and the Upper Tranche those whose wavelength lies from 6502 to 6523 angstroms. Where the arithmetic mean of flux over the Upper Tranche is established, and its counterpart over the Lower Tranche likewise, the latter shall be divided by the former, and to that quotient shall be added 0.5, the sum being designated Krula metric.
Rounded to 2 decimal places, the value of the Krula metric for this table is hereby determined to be 1.51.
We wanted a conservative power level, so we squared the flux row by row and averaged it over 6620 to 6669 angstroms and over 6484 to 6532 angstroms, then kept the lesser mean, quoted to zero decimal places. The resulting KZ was 309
